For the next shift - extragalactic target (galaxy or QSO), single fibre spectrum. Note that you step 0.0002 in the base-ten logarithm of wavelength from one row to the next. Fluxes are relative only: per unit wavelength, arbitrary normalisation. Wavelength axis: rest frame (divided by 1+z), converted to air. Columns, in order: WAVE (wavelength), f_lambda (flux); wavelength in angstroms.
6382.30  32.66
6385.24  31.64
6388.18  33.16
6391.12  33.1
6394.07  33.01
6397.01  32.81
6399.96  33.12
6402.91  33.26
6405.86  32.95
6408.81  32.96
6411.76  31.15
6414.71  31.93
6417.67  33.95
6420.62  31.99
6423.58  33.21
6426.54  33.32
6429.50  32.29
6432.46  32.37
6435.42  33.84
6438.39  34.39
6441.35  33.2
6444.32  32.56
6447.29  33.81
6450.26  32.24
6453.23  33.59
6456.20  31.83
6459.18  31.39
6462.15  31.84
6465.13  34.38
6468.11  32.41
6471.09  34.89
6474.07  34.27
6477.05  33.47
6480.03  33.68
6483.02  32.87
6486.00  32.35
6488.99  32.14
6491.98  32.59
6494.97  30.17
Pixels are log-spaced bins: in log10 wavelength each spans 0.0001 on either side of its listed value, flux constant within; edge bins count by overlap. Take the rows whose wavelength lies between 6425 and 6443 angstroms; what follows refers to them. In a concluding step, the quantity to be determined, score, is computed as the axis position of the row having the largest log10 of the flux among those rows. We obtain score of 6438.39 angstroms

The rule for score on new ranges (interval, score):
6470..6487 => 6471.09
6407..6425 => 6417.67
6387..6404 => 6402.91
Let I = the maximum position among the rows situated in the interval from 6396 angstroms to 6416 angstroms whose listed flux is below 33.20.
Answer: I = 6414.71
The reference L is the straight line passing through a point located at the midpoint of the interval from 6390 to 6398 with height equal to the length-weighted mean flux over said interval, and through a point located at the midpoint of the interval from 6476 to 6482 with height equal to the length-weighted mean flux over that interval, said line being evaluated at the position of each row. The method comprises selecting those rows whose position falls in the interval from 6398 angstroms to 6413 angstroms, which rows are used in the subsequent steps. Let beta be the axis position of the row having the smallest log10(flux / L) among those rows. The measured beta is 6411.76 angstroms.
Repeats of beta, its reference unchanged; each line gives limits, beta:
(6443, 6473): 6459.18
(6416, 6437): 6420.62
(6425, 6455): 6450.26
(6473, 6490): 6488.99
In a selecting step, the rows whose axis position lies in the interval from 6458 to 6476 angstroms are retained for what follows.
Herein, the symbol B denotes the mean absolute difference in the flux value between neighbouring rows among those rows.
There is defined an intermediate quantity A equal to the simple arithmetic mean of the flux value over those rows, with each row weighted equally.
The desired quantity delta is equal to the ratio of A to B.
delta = 21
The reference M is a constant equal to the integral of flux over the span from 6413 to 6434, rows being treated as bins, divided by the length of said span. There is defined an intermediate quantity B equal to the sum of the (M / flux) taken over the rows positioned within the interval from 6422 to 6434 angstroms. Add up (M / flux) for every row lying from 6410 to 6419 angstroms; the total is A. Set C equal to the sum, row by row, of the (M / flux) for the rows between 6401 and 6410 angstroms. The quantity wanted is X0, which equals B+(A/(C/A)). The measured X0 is 7.1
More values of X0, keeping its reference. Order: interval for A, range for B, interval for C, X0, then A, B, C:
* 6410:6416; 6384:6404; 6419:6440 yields 7.6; 2.1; 6.97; 7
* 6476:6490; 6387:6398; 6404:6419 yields 8.9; 5.0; 3.96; 5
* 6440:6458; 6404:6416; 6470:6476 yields 22.9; 6.0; 4.06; 2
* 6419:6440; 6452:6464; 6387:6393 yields 28.4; 6.9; 4.07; 2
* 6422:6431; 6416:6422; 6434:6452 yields 3.5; 3.0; 1.99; 6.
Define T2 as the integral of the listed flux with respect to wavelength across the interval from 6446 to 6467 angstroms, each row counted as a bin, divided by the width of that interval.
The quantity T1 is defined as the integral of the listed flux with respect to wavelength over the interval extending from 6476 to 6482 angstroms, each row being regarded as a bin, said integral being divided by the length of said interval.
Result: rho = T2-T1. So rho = -0.8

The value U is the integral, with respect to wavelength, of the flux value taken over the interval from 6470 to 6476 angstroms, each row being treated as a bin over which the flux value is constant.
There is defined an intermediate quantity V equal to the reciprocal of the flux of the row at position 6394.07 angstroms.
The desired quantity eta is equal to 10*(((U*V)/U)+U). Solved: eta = 2070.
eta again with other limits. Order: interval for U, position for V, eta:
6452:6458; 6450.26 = 1955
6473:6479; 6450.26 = 2032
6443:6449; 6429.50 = 1990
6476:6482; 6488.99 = 2011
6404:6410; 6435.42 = 1979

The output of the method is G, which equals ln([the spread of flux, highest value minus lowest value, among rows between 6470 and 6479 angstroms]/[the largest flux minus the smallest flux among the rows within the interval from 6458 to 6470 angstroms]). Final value -0.7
